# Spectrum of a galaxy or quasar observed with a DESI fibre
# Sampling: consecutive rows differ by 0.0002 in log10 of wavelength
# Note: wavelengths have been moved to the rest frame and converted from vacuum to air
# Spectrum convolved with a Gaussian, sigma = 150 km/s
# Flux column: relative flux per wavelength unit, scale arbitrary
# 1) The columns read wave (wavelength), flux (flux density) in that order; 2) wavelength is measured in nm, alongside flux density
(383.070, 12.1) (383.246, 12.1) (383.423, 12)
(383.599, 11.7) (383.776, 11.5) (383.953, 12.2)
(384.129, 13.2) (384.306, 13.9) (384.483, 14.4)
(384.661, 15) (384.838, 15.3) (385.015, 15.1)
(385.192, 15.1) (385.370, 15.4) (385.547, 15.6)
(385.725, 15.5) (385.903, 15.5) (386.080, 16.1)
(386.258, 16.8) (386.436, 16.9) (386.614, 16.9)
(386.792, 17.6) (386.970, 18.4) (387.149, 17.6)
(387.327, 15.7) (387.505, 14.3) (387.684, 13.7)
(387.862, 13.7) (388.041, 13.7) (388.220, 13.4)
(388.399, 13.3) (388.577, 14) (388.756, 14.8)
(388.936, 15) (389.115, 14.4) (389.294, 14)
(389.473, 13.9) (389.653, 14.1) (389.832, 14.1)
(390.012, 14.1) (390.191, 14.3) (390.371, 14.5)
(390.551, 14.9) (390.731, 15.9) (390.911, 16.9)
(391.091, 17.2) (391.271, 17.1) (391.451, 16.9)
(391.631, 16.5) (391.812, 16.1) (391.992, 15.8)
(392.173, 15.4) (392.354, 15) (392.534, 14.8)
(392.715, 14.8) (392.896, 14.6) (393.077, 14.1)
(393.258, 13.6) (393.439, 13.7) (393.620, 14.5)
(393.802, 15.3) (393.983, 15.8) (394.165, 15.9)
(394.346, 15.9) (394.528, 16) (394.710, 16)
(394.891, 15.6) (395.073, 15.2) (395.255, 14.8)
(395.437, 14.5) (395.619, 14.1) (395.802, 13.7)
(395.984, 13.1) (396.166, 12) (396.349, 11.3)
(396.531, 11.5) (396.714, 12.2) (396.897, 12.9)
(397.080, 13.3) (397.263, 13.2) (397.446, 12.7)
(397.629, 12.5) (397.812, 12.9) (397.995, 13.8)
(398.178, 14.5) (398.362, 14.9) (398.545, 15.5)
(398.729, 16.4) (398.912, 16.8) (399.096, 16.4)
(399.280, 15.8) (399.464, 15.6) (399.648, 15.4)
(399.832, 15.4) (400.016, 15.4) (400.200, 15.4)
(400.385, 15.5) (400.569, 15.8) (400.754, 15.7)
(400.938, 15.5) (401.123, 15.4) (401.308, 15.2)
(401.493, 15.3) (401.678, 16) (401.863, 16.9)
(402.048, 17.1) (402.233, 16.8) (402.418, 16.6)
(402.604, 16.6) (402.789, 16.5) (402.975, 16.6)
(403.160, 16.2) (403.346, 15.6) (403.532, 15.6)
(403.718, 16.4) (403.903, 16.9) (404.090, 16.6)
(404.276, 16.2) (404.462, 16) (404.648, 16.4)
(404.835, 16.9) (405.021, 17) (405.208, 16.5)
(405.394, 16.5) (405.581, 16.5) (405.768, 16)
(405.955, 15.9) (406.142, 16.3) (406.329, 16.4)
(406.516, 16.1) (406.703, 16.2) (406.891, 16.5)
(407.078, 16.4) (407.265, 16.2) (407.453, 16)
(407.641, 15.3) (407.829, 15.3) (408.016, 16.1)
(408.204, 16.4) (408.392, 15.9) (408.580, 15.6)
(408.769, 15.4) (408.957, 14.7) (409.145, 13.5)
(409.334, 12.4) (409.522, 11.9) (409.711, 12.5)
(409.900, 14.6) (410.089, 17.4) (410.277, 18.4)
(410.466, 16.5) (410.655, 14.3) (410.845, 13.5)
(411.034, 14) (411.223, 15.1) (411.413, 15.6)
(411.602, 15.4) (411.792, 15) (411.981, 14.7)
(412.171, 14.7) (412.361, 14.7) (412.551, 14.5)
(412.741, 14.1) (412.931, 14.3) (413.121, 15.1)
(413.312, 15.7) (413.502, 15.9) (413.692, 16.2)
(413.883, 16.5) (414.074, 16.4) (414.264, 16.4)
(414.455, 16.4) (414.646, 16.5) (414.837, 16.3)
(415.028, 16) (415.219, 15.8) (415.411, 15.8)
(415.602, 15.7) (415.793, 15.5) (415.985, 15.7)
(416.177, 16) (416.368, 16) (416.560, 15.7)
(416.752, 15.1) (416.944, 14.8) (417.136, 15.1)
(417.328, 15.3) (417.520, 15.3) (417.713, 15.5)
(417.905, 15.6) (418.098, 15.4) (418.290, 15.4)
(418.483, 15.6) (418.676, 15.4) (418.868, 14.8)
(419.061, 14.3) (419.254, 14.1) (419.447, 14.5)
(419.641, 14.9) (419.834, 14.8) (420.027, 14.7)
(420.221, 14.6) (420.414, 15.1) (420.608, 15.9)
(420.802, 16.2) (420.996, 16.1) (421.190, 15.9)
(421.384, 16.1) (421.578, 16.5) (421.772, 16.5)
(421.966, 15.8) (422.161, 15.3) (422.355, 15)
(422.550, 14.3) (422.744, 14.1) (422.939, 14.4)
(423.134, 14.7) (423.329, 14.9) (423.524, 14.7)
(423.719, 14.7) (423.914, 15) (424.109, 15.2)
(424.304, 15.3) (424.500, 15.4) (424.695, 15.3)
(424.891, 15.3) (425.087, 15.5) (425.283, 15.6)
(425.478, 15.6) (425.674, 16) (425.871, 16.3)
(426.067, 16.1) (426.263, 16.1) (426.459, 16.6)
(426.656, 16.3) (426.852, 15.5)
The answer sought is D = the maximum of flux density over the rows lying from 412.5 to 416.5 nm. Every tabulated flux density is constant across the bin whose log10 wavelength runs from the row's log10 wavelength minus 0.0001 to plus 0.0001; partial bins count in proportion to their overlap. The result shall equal 16.5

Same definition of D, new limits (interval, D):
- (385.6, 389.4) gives 18.4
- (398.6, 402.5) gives 17.1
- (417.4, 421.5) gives 16.2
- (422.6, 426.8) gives 16.6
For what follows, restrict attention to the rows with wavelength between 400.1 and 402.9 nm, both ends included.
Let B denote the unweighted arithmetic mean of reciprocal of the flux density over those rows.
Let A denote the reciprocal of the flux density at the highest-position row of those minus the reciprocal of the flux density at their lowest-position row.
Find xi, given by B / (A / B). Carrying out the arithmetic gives -0.9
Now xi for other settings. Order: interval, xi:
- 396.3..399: -0.2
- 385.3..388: 0.5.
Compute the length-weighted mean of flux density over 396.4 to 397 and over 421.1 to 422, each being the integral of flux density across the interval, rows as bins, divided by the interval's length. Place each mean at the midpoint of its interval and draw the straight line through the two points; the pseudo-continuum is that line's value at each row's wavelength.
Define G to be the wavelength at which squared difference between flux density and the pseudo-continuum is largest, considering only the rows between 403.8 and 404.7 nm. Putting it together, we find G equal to 403.903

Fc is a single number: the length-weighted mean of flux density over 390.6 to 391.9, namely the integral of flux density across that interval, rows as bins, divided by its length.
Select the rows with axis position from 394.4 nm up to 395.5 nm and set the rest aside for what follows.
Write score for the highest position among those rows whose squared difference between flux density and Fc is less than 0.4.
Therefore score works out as 394.710 nm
